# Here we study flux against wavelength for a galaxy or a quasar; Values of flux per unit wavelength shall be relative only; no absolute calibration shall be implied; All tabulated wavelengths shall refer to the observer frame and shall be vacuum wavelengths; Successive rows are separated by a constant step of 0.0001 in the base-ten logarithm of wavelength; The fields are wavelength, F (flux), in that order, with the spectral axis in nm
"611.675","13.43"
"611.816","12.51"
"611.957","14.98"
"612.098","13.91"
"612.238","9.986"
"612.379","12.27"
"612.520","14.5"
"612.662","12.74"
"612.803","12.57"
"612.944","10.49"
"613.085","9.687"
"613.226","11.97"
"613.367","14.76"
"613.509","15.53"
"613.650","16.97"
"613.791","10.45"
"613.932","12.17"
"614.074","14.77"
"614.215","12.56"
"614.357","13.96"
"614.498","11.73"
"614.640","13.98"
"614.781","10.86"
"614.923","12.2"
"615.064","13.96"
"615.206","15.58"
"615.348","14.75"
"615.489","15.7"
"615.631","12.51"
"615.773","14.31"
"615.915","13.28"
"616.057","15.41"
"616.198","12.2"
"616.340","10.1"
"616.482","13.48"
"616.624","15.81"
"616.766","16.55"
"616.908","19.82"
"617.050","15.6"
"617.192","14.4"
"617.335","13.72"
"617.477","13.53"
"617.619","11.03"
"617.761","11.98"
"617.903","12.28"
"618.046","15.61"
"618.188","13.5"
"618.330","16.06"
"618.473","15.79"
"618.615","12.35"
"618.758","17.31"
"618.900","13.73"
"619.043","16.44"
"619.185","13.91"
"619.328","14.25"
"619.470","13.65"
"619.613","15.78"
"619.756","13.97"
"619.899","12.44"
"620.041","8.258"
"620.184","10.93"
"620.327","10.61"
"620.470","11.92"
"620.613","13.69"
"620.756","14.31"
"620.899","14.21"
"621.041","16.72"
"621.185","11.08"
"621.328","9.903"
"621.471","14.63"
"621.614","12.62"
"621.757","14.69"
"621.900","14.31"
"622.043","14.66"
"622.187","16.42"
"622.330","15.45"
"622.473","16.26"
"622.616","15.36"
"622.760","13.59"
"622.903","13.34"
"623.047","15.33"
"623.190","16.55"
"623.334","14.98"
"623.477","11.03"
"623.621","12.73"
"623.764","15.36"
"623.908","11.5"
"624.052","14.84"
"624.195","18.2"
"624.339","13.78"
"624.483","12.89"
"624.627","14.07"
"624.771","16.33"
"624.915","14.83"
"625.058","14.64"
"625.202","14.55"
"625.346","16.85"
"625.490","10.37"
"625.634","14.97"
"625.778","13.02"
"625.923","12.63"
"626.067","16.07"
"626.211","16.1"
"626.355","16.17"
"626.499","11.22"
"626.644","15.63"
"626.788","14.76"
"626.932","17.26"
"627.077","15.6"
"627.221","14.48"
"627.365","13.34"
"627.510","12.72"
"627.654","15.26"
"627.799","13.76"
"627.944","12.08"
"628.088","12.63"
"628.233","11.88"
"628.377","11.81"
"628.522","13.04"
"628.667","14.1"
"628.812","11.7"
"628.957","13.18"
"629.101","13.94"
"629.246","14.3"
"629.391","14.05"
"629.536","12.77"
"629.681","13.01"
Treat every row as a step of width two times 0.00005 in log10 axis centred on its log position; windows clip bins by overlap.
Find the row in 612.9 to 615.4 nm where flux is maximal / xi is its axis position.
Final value 613.650 nm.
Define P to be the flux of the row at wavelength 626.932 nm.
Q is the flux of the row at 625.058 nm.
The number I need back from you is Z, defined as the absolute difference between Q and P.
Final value 2.6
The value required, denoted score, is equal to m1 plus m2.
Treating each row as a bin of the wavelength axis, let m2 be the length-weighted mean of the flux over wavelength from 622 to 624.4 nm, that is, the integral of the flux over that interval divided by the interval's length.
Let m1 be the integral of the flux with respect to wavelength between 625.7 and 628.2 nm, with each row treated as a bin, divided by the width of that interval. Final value 28.9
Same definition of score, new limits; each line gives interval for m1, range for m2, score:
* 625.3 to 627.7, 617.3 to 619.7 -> 28.6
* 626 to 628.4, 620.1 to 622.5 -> 27.8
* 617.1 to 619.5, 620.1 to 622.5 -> 27.7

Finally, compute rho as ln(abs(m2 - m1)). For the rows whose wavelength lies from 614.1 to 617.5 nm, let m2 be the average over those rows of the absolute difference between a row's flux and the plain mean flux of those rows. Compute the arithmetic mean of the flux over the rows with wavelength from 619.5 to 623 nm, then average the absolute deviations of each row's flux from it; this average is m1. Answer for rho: -1.42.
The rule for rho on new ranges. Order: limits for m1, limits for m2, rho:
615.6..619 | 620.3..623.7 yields -1.87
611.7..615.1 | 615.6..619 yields -1.65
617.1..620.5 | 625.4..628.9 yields -2.96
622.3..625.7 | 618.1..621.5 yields -1.12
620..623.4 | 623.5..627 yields -1.42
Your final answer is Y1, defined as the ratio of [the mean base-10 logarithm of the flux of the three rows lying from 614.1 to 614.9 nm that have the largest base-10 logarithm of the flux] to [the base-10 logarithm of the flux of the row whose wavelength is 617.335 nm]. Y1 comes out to 0.99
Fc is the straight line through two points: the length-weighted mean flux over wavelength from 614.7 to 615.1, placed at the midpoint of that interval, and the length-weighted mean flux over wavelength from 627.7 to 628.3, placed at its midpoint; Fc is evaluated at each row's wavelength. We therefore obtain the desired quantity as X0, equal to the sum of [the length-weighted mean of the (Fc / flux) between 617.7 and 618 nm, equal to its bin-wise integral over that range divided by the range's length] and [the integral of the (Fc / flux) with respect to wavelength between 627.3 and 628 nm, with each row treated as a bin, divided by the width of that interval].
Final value 1.95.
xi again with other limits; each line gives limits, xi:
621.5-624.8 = 624.195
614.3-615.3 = 615.206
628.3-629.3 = 629.246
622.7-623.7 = 623.190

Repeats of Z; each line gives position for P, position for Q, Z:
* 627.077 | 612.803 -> 3.0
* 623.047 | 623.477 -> 4.3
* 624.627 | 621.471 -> 0.6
